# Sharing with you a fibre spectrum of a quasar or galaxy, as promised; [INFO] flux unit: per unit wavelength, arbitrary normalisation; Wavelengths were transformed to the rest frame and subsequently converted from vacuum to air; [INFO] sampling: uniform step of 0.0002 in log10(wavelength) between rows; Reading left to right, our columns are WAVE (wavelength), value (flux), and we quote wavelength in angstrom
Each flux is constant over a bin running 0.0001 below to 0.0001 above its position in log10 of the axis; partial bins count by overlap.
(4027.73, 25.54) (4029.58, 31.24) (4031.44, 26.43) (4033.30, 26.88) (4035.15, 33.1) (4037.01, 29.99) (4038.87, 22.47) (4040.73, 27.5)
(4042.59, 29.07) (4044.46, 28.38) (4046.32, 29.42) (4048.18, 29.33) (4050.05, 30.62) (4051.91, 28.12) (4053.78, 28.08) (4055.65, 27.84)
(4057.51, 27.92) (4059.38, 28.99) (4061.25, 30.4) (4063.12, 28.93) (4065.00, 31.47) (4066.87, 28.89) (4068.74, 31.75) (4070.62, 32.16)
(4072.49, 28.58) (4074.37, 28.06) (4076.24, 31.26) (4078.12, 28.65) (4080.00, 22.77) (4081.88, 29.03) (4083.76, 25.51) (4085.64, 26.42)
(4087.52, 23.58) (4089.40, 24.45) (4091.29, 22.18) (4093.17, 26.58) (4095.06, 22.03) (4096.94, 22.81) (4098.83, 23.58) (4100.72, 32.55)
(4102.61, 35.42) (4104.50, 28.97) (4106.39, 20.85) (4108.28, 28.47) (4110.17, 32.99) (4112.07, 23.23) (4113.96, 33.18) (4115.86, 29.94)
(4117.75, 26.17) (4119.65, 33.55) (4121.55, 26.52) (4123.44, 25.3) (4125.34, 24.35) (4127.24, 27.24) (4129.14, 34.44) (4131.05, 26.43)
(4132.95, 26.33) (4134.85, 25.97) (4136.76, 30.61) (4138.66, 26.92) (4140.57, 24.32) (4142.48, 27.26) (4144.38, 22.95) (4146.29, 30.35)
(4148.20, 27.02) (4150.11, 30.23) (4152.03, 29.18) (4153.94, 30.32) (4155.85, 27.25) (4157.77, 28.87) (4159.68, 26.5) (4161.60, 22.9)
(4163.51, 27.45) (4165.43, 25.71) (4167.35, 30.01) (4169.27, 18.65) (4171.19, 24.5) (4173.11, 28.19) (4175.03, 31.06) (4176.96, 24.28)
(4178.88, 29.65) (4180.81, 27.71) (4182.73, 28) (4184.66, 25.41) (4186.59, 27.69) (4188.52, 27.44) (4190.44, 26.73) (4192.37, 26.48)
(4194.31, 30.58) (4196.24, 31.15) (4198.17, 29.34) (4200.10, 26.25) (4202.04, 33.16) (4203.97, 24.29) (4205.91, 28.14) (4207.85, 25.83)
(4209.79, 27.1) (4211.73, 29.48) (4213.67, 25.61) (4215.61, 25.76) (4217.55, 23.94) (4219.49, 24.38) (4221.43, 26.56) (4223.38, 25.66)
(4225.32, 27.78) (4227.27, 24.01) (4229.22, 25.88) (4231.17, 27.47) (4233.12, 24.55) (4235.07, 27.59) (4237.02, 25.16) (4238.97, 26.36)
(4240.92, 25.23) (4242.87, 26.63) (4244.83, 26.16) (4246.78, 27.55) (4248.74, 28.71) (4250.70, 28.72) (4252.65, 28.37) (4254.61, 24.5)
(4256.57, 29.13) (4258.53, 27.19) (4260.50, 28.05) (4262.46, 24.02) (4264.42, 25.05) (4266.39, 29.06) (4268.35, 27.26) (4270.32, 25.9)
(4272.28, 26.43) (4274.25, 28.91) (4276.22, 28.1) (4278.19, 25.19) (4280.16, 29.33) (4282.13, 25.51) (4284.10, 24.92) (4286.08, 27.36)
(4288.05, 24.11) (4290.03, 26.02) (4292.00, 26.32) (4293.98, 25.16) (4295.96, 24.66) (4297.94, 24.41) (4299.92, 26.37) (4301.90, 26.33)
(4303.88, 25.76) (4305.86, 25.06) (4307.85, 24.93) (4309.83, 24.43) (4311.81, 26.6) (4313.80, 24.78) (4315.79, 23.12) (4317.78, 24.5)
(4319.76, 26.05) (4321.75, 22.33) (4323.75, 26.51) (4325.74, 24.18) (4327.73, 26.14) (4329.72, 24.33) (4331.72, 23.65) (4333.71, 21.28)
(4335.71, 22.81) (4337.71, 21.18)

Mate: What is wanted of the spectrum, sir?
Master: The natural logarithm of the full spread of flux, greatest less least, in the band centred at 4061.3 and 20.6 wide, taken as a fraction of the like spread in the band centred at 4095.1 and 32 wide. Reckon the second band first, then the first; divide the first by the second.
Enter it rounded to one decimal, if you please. -1.2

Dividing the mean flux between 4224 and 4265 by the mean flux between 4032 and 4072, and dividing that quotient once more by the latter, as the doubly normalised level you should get 0.0314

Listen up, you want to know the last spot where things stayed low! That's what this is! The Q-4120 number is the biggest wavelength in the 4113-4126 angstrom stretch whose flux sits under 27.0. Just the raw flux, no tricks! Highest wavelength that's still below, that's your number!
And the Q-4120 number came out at 4125.34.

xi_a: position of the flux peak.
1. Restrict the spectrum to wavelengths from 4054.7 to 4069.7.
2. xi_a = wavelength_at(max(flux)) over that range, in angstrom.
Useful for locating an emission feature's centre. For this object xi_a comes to 4068.74 angstrom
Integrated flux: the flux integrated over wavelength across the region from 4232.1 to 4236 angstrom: 102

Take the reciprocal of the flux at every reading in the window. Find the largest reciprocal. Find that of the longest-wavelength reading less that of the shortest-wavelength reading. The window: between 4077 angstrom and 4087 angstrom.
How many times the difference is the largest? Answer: 15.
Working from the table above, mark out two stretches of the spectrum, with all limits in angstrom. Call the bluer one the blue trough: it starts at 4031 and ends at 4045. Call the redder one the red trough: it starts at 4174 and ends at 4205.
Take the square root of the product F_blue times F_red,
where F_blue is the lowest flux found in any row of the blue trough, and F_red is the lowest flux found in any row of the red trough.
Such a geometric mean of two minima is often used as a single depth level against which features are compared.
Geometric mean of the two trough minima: 23.4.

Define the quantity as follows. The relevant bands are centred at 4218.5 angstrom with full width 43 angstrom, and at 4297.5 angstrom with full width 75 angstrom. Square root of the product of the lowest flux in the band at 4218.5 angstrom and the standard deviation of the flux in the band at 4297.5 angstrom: 6.5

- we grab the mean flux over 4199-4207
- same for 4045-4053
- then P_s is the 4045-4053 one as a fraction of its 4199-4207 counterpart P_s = 1.05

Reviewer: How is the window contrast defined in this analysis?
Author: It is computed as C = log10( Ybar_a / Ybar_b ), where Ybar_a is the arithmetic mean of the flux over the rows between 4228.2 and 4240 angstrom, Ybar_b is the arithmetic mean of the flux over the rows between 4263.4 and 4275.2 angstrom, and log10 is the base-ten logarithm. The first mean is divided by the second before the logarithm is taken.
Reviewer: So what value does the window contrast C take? -0.02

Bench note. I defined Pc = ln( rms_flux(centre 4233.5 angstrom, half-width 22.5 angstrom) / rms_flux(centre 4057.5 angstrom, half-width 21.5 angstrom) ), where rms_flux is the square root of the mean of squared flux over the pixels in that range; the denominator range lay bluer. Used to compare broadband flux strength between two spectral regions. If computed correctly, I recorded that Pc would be -0.10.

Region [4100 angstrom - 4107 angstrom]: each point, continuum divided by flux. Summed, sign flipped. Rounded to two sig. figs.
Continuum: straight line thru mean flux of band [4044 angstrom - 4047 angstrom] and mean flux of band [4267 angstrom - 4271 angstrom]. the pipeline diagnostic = -4.0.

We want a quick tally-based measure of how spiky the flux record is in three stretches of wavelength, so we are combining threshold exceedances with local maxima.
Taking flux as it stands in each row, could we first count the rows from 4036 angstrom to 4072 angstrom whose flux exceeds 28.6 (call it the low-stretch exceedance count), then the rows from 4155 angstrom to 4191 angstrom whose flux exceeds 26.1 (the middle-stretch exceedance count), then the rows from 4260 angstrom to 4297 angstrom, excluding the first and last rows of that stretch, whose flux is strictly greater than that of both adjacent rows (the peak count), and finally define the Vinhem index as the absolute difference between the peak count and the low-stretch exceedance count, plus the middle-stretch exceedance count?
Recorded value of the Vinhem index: 20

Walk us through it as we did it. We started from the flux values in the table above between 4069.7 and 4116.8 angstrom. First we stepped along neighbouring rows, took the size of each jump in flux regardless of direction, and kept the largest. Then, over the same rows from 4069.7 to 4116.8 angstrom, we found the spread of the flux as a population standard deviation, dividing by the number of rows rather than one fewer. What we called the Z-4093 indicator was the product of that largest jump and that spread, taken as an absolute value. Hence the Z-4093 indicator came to 40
